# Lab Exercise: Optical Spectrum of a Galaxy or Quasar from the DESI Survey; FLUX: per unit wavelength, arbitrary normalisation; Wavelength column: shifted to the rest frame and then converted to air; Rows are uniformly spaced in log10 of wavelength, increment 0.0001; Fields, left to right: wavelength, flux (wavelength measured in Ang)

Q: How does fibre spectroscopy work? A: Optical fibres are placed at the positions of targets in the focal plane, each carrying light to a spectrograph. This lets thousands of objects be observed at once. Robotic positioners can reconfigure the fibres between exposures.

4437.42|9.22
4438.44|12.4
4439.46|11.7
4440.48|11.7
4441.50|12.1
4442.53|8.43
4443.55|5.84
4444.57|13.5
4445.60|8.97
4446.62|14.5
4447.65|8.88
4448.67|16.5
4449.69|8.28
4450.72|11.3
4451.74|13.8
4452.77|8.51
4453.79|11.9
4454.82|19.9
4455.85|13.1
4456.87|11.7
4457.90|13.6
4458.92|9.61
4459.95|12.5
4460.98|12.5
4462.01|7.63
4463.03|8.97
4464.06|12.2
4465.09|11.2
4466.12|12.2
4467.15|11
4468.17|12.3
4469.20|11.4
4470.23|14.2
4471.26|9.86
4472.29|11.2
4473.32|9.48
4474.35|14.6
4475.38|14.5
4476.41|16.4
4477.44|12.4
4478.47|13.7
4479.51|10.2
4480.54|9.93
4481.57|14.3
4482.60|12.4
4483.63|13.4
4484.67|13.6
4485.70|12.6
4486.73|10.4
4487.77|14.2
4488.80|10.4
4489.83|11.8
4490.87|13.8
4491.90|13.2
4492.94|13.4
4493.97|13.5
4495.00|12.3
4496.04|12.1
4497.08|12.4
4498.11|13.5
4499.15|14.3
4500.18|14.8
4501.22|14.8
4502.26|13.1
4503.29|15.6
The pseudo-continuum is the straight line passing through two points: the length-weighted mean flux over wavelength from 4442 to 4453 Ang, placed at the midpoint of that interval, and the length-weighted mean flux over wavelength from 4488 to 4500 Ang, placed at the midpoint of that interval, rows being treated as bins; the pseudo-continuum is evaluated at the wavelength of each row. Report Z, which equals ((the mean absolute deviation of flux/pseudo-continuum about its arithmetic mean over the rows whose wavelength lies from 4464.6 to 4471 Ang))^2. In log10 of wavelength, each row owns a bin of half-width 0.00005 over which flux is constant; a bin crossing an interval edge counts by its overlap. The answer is 0.005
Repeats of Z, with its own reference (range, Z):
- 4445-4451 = 0.064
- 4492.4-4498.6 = 0.002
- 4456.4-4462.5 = 0.025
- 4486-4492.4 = 0.012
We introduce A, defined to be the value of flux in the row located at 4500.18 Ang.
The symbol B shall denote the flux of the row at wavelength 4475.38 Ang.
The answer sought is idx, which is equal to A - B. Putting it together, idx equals 0.3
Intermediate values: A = 14.8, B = 14.5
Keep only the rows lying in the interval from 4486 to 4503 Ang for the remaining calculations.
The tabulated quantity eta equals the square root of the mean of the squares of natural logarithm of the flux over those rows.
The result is 2.56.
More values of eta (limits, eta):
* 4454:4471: 2.48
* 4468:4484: 2.52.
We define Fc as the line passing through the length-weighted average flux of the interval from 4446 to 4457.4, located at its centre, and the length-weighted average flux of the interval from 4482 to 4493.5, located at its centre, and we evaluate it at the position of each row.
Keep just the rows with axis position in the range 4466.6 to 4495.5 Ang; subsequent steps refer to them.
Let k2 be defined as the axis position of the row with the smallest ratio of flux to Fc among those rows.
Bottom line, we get 4473.32 Ang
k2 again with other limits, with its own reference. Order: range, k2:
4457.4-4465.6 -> 4462.01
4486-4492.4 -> 4488.80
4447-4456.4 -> 4449.69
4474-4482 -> 4480.54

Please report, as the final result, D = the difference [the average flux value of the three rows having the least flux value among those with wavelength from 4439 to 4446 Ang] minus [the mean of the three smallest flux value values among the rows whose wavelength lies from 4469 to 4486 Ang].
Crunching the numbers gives -2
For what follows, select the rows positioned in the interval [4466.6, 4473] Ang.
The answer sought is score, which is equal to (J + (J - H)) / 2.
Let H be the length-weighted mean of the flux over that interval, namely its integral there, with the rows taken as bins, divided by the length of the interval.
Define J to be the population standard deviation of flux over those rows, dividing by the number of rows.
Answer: -4.5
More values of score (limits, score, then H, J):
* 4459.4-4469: -3.9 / 11.2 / 1.6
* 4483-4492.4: -5.0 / 12.6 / 1.3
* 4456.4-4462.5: -3.6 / 11.3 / 2.0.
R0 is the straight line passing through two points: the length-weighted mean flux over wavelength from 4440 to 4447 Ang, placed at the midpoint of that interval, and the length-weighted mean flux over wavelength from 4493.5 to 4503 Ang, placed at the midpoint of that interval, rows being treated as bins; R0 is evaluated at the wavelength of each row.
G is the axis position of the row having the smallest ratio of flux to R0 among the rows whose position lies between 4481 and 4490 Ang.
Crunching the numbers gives 4488.80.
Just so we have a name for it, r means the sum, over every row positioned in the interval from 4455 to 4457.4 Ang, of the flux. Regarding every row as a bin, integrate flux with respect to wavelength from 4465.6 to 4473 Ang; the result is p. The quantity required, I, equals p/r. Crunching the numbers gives 3.5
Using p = 86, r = 24.8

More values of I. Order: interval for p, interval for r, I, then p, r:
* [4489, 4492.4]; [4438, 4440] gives 1.8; 43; 24.1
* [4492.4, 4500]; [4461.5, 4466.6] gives 1.9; 100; 52.2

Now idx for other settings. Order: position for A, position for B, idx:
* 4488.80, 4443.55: 4.6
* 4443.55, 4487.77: -8.4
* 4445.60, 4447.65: 0.1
